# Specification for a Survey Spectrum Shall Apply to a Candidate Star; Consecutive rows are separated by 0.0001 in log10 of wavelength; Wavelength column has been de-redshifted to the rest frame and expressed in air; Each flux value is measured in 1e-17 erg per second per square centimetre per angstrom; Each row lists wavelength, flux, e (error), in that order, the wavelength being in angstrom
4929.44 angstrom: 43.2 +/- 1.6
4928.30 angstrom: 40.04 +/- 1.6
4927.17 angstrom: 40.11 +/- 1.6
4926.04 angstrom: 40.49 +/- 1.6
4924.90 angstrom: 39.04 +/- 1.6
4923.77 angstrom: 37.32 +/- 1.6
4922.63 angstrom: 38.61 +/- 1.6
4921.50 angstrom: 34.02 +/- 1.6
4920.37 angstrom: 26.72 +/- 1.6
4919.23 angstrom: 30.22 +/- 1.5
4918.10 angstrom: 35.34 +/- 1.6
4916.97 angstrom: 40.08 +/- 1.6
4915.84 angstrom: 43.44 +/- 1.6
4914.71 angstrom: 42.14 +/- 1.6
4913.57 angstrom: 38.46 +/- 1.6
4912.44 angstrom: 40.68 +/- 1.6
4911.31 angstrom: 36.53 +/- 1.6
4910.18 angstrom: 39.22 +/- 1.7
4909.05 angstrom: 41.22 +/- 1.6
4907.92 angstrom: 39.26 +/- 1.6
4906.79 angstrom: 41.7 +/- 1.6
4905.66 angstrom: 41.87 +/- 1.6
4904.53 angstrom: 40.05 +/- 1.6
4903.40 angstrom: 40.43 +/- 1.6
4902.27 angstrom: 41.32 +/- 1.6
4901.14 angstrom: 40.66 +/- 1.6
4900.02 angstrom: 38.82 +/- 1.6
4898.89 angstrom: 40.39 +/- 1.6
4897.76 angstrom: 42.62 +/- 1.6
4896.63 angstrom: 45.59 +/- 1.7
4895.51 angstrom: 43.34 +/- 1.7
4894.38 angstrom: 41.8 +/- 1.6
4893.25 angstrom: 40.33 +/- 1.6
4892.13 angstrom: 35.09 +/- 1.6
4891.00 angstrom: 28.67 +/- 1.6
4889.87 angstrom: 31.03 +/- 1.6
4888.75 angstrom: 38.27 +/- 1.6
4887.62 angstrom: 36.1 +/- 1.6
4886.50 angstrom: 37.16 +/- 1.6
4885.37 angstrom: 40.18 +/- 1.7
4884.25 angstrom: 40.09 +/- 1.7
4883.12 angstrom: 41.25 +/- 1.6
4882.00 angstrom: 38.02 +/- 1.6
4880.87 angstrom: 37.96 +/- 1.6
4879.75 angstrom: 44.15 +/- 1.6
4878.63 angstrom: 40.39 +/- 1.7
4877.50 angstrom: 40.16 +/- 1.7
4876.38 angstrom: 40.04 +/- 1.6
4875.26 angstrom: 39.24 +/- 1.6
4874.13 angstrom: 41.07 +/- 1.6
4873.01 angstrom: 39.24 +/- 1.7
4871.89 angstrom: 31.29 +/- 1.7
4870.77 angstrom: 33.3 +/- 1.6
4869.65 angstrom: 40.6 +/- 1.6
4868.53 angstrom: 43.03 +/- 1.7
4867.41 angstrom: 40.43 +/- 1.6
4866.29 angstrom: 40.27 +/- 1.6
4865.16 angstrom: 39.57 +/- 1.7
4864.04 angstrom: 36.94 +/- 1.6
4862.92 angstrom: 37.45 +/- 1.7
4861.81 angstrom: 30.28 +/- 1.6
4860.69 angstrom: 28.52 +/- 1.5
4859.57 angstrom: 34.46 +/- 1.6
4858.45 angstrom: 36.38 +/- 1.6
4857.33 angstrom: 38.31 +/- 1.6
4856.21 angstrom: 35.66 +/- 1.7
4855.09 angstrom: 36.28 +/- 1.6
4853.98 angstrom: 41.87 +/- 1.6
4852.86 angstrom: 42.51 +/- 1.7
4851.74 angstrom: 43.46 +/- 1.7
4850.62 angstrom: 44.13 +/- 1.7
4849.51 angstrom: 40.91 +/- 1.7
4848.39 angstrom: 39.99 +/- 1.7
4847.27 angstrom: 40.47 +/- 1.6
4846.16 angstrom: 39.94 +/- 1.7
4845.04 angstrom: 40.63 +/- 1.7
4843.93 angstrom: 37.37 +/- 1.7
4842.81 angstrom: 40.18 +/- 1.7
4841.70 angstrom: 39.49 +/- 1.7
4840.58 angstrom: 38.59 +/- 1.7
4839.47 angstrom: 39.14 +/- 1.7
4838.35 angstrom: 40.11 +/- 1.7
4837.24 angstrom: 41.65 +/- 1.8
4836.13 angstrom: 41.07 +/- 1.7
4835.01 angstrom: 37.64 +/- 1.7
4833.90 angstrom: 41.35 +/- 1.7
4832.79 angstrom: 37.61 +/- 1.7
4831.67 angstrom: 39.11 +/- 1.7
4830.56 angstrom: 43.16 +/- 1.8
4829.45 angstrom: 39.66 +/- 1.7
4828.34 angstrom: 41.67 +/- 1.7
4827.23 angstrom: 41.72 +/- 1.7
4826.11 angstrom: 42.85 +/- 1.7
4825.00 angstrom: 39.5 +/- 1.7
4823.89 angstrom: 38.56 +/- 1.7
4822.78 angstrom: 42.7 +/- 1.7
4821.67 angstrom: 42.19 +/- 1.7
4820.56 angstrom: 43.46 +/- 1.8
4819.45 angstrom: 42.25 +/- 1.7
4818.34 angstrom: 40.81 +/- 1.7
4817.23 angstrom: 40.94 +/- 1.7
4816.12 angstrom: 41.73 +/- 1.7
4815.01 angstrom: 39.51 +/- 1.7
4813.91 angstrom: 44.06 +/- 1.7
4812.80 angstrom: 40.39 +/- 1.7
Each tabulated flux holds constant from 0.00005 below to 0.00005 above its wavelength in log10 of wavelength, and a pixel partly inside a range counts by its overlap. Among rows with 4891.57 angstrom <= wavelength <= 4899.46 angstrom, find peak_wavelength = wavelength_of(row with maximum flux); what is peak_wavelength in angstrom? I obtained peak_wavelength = 4896.63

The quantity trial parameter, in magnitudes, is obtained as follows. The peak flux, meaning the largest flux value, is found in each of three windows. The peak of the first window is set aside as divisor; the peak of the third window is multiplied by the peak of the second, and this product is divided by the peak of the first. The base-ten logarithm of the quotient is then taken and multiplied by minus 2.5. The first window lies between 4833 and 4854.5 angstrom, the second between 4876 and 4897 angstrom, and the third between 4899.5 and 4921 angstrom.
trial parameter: -4.13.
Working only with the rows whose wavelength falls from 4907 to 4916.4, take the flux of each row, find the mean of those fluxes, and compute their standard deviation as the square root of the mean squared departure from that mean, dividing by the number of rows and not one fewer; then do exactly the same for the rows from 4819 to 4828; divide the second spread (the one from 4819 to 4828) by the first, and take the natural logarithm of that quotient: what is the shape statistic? -0.2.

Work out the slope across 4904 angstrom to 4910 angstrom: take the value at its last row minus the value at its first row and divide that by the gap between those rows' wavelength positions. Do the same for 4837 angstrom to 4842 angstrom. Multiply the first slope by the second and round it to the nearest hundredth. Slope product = -0.13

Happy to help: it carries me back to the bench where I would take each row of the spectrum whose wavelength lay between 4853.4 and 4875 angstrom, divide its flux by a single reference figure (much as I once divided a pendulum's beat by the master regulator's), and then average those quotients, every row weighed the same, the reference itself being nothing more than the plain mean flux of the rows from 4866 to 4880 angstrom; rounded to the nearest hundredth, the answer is 0.94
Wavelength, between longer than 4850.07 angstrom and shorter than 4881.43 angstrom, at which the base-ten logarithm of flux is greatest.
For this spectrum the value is 4879.75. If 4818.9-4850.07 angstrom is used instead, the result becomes 4820.56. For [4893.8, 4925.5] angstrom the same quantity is 4896.63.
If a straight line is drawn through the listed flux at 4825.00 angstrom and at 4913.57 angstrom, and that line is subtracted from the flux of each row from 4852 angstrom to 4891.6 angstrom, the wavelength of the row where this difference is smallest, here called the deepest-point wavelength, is 4860.69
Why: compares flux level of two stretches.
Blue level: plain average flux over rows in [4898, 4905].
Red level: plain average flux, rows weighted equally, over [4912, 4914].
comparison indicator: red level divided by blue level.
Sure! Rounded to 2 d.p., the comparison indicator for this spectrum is 0.98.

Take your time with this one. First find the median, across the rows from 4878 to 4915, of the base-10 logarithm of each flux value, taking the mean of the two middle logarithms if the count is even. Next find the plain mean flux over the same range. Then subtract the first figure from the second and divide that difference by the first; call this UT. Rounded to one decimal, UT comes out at 23.6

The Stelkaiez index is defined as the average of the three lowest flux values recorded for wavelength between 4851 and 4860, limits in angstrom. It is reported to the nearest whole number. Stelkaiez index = 35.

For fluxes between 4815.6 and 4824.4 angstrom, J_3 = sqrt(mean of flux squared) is 42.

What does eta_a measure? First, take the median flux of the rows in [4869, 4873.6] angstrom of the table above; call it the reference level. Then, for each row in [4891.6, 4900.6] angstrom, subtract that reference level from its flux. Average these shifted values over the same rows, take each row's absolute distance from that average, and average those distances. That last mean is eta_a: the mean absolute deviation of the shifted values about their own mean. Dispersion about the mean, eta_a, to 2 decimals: 2.34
